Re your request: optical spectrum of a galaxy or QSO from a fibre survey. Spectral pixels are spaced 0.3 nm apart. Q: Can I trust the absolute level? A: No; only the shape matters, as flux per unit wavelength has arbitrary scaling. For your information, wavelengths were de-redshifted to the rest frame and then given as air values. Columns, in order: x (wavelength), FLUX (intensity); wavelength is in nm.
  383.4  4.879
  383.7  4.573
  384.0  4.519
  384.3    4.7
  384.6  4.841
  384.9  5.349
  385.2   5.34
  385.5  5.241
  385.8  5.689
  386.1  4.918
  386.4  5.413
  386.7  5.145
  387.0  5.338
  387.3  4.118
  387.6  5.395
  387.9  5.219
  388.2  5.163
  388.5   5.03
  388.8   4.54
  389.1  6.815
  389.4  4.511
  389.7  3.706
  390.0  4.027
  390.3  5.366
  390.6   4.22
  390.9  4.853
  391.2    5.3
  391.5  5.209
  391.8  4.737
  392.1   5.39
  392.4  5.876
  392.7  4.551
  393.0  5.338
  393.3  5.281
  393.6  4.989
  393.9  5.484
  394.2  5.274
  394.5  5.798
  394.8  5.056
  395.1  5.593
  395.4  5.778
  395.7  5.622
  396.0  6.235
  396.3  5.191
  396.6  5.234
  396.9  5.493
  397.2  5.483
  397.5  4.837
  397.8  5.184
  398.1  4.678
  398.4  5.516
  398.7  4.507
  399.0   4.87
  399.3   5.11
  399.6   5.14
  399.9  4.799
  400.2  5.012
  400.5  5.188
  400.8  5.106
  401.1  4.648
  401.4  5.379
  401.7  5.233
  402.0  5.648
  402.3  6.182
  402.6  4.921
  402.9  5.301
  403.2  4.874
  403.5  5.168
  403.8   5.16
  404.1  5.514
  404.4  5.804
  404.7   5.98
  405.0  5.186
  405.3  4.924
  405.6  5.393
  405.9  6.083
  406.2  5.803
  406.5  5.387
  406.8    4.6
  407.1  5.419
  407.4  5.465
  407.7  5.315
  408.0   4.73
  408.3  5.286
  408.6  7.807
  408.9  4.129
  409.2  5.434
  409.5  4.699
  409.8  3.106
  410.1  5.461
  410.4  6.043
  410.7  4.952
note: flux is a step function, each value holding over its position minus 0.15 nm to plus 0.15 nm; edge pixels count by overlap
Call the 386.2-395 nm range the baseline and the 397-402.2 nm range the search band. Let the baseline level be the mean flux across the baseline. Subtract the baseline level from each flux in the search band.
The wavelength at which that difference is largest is 402.0 nm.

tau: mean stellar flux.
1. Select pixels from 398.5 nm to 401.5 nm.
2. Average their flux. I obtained 4.98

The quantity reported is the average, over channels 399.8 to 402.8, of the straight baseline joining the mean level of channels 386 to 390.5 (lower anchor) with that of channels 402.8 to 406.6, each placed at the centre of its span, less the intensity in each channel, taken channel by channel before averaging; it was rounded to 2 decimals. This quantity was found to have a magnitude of 0.12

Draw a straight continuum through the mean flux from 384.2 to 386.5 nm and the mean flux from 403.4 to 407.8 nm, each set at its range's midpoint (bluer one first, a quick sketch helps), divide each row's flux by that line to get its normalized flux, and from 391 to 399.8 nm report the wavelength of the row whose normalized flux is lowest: 398.7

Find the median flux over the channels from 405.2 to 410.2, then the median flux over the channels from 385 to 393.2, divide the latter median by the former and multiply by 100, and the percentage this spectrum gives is 97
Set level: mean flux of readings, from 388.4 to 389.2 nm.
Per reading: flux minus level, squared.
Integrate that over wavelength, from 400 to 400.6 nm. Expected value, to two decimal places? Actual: 0.08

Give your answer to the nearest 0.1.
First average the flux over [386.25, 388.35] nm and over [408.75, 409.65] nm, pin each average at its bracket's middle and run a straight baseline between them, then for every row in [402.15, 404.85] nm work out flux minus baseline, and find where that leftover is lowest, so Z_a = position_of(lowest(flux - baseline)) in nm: 403.2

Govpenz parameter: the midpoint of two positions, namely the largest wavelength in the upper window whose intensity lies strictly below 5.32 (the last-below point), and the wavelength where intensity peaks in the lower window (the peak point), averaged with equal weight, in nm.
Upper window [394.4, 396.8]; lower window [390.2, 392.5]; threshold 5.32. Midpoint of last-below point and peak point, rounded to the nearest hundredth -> 394.50 nm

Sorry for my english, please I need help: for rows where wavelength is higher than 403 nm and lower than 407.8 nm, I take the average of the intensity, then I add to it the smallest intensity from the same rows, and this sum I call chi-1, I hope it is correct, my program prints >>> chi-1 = 10.0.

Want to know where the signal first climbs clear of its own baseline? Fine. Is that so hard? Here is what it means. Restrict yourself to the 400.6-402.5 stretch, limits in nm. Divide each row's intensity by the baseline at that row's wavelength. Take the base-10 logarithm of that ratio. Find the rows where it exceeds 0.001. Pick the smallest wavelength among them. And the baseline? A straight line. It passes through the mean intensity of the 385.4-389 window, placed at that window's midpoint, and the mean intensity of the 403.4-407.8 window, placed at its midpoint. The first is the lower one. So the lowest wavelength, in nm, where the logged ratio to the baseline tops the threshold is 401.4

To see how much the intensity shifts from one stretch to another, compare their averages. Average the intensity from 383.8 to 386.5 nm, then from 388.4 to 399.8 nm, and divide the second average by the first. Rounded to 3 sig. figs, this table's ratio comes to 1.01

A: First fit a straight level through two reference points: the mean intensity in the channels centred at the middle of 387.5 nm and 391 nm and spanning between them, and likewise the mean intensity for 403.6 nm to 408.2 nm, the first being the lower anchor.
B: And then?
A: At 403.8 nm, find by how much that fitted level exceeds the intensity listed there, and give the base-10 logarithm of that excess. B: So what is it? -0.8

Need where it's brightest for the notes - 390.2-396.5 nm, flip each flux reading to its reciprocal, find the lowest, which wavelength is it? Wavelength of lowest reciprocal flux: 396.0 nm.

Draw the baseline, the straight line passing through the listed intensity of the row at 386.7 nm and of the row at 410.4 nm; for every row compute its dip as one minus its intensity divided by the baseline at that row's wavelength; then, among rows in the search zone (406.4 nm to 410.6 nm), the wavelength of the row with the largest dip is 409.8 nm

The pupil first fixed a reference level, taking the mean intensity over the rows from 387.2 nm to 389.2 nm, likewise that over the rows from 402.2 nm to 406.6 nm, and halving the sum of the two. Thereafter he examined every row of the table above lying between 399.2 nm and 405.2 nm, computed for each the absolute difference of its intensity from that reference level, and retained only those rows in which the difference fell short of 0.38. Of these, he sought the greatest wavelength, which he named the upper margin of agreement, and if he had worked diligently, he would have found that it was 405.0 nm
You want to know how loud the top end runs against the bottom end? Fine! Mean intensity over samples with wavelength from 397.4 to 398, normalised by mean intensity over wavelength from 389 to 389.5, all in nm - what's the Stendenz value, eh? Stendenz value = 0.88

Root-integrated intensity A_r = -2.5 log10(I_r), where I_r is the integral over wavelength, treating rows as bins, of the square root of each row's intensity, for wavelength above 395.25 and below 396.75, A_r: -1.38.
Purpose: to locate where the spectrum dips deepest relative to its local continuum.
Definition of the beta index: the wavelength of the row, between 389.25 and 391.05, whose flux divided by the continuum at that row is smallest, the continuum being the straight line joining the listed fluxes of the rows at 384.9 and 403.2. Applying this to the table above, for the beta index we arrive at 389.7 nm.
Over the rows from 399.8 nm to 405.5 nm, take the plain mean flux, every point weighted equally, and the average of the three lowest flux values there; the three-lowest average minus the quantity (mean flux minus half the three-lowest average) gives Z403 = 1.9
